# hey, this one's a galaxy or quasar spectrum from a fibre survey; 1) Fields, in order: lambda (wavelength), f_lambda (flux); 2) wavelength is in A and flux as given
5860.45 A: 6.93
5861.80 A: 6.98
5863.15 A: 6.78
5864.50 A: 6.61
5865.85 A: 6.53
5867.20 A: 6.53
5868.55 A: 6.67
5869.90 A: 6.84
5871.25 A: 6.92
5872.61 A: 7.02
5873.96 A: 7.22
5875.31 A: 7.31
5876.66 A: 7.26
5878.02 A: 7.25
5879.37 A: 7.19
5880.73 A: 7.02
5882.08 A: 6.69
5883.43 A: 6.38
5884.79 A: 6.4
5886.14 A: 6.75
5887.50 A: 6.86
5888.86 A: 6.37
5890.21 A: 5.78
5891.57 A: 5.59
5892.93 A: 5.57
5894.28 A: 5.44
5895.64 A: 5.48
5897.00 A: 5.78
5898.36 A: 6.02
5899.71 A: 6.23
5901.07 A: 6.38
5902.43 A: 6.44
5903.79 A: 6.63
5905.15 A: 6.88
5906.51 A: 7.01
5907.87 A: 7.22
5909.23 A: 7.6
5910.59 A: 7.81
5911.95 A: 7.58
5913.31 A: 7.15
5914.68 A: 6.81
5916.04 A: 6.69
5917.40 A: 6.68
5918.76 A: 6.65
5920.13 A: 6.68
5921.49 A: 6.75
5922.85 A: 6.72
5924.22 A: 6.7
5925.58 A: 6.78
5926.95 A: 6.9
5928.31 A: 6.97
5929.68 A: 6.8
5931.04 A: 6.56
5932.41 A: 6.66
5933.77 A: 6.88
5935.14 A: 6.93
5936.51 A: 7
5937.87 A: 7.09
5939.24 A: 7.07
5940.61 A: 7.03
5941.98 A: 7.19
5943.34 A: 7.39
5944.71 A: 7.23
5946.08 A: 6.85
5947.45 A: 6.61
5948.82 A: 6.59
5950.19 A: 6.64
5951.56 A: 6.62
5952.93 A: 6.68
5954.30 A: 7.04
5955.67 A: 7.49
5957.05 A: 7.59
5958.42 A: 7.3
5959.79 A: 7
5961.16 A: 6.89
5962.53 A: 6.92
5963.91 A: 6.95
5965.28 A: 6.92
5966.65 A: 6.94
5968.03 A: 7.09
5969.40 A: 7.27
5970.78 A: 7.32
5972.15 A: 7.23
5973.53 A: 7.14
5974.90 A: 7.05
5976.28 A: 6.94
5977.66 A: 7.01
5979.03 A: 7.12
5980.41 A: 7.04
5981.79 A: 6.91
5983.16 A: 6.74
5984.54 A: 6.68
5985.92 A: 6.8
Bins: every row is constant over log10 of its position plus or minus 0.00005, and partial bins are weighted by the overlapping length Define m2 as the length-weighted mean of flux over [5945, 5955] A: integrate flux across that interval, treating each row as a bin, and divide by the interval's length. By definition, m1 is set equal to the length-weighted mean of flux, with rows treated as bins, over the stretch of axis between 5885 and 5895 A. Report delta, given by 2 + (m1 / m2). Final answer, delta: 2.90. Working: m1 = 6.1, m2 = 6.74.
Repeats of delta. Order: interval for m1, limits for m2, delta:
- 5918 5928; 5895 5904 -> 3.10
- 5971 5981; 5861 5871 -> 3.05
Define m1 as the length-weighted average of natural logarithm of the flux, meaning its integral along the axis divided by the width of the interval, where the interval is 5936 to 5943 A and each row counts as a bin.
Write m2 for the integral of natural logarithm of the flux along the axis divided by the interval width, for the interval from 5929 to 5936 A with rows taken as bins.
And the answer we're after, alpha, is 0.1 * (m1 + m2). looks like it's 0.387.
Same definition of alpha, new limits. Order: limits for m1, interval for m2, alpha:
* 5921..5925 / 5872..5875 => 0.388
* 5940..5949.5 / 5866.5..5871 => 0.385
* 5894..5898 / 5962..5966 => 0.366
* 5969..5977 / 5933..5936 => 0.390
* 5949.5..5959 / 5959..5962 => 0.389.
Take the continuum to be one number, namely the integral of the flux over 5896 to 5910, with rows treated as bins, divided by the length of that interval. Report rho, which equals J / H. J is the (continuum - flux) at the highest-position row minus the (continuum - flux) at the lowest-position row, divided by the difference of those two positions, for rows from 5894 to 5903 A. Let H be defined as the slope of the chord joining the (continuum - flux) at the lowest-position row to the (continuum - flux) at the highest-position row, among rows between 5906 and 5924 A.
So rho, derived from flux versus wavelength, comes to -6.9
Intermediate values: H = 0.018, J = -0.12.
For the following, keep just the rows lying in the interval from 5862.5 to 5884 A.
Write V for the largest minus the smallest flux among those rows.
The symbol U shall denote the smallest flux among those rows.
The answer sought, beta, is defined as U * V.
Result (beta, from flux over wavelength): 6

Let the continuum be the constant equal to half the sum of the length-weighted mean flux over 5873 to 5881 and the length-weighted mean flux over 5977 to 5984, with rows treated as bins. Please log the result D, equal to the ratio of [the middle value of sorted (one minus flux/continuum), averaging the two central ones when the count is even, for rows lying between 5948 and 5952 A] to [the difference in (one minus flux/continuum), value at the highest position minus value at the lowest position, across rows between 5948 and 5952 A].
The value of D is -15.6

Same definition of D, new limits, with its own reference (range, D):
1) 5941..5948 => -0.2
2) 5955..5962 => -0.4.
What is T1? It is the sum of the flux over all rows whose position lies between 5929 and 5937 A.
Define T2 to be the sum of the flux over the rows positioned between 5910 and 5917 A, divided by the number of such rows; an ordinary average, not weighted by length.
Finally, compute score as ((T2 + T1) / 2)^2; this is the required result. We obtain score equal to 577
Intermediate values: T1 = 41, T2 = 7.21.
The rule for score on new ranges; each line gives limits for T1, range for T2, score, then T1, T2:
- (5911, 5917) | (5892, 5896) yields 284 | 28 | 5.50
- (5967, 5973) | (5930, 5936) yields 318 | 29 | 6.76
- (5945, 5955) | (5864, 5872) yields 721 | 47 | 6.68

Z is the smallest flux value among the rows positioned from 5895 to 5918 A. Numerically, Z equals 5.48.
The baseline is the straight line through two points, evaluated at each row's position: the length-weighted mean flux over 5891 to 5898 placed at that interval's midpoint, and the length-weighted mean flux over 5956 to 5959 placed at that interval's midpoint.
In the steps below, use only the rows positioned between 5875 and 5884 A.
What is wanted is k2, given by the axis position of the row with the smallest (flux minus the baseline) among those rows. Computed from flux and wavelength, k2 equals 5883.43 A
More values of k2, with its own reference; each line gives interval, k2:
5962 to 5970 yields 5966.65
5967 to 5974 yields 5973.53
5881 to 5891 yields 5890.21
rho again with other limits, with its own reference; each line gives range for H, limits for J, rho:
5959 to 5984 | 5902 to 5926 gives -1.3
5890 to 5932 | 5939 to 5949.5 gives -2.6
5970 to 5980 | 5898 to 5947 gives -0.7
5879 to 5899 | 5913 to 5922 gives 0.8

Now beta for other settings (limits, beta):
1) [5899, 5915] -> 10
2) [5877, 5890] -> 6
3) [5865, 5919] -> 13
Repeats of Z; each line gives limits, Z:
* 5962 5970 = 6.92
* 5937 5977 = 6.59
